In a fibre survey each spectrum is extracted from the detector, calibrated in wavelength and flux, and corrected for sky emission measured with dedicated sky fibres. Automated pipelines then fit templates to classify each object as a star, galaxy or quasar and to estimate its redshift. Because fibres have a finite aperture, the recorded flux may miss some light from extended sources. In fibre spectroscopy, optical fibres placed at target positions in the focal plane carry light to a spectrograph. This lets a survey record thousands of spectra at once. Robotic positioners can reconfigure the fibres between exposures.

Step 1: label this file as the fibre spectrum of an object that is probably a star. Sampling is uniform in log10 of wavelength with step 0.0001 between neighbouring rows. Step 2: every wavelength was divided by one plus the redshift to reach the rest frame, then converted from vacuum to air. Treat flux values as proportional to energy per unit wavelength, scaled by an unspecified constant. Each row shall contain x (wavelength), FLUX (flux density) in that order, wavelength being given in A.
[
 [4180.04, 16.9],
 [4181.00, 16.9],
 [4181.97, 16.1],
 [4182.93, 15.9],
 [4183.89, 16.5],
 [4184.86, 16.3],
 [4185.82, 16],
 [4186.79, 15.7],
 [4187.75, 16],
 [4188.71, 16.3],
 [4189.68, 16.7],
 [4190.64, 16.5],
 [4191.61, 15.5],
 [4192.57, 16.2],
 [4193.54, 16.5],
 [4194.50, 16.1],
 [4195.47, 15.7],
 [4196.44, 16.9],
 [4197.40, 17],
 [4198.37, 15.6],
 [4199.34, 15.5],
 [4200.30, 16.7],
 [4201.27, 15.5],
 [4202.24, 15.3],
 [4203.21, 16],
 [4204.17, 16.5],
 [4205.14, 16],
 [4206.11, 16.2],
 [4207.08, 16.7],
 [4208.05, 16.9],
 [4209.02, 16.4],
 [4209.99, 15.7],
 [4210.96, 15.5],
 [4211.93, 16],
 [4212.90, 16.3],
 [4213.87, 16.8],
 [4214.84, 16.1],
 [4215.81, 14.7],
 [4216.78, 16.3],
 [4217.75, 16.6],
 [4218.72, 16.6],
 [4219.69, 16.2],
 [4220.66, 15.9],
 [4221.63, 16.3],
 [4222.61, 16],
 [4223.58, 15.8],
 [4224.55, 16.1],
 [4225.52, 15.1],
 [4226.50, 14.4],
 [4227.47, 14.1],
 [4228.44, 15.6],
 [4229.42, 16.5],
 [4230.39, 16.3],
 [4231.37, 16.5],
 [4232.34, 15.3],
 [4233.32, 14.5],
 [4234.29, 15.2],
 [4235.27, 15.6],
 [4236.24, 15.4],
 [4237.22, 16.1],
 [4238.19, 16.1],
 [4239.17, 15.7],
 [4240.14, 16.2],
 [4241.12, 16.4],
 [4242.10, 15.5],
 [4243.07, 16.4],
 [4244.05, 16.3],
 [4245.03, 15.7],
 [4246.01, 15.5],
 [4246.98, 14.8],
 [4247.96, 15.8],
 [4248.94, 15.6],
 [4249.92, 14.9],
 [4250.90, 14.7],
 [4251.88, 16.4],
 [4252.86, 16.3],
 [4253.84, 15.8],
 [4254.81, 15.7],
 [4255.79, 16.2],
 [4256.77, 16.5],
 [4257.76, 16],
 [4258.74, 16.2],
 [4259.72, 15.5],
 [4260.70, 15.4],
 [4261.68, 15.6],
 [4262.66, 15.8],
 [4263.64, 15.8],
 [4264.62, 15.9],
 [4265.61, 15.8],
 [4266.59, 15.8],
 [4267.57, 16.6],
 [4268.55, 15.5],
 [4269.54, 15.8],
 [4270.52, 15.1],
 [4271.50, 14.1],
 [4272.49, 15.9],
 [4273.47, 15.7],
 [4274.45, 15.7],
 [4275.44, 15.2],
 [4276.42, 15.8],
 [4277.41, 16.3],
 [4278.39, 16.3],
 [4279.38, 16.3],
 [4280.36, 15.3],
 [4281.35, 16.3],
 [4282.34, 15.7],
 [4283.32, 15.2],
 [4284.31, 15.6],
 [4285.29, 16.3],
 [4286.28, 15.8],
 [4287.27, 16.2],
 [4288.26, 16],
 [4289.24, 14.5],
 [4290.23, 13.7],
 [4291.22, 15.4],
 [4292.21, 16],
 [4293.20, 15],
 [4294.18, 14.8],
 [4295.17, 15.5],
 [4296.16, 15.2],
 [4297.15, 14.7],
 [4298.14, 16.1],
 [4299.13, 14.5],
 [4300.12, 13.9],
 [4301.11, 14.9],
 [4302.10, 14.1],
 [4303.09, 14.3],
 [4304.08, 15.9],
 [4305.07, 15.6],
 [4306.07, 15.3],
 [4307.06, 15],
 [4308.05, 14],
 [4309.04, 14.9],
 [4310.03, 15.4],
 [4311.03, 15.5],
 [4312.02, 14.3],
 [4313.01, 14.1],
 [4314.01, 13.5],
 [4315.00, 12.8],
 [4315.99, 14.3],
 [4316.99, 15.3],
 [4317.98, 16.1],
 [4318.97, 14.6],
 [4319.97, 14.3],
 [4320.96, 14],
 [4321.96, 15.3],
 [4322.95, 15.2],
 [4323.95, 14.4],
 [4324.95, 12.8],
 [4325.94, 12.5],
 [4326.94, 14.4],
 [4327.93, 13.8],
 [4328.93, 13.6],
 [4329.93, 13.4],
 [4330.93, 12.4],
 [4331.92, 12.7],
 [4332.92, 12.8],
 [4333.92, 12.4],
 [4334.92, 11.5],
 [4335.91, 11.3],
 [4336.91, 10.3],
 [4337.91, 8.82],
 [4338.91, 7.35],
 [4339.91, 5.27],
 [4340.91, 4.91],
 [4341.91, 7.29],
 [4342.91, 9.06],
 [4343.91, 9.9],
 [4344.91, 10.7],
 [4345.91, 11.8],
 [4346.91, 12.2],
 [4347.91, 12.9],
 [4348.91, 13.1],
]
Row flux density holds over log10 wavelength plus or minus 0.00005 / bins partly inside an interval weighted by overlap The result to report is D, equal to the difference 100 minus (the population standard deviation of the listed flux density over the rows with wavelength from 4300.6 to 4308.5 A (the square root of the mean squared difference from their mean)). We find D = 99.3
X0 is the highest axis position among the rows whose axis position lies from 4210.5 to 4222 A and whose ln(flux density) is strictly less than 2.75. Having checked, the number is 4215.81 A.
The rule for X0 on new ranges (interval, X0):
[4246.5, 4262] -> 4261.68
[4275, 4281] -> 4280.36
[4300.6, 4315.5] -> 4315.00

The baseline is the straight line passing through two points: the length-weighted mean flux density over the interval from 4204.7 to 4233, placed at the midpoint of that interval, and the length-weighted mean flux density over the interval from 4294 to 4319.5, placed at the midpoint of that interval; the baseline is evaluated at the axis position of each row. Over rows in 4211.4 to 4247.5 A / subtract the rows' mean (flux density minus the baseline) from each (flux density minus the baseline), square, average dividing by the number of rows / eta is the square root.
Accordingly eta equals 0.65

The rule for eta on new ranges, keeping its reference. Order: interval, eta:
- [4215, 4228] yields 0.78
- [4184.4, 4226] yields 0.51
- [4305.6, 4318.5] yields 0.88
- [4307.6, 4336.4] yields 1.14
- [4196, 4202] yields 0.66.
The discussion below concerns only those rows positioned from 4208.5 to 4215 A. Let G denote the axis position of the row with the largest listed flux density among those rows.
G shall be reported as 4213.87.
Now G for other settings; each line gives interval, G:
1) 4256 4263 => 4256.77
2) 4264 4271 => 4267.57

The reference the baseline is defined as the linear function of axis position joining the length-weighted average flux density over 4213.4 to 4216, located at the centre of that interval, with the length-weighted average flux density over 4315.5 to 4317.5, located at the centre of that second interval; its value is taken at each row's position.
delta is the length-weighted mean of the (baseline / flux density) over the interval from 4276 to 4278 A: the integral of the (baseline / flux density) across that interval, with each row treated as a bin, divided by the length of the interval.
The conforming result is 0.95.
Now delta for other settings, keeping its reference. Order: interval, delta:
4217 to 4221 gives 0.98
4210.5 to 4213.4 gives 1.01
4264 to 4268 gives 0.96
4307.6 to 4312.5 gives 1.00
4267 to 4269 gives 0.96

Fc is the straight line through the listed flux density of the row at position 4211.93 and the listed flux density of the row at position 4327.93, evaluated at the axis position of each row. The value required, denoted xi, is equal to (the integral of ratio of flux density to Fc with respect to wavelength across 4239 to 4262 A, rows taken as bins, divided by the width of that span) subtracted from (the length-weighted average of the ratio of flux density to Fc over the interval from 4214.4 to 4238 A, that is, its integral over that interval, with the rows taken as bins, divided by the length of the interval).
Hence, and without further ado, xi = -0.04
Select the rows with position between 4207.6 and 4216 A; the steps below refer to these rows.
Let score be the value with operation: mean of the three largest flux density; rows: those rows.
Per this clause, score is 16.7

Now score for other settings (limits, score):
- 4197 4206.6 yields 16.7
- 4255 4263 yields 16.3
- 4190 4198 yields 16.8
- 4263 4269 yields 16.1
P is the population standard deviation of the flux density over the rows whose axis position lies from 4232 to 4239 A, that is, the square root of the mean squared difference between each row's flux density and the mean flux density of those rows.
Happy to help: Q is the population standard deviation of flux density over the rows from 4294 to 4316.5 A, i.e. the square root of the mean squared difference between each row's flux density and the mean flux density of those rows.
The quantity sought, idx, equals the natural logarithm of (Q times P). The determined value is -0.91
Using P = 0.52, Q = 0.79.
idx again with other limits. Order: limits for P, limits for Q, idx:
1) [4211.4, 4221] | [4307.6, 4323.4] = -0.79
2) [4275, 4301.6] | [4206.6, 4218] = -0.82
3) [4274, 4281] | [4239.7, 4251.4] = -1.36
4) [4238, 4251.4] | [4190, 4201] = -1.21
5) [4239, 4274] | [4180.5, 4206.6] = -1.40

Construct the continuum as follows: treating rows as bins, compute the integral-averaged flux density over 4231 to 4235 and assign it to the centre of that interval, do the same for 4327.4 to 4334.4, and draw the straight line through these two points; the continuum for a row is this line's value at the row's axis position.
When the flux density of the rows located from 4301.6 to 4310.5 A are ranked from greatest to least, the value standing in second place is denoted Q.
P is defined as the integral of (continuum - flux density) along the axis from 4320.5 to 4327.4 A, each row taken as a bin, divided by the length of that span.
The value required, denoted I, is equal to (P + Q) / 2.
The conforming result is 7.4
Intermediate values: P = -0.9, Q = 15.6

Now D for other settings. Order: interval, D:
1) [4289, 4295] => 99.3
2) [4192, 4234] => 99.3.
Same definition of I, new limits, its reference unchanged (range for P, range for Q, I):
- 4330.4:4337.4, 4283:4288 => 8.6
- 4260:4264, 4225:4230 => 7.3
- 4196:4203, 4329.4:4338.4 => 6.4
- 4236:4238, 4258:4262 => 7.5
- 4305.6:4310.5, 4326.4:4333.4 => 6.2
